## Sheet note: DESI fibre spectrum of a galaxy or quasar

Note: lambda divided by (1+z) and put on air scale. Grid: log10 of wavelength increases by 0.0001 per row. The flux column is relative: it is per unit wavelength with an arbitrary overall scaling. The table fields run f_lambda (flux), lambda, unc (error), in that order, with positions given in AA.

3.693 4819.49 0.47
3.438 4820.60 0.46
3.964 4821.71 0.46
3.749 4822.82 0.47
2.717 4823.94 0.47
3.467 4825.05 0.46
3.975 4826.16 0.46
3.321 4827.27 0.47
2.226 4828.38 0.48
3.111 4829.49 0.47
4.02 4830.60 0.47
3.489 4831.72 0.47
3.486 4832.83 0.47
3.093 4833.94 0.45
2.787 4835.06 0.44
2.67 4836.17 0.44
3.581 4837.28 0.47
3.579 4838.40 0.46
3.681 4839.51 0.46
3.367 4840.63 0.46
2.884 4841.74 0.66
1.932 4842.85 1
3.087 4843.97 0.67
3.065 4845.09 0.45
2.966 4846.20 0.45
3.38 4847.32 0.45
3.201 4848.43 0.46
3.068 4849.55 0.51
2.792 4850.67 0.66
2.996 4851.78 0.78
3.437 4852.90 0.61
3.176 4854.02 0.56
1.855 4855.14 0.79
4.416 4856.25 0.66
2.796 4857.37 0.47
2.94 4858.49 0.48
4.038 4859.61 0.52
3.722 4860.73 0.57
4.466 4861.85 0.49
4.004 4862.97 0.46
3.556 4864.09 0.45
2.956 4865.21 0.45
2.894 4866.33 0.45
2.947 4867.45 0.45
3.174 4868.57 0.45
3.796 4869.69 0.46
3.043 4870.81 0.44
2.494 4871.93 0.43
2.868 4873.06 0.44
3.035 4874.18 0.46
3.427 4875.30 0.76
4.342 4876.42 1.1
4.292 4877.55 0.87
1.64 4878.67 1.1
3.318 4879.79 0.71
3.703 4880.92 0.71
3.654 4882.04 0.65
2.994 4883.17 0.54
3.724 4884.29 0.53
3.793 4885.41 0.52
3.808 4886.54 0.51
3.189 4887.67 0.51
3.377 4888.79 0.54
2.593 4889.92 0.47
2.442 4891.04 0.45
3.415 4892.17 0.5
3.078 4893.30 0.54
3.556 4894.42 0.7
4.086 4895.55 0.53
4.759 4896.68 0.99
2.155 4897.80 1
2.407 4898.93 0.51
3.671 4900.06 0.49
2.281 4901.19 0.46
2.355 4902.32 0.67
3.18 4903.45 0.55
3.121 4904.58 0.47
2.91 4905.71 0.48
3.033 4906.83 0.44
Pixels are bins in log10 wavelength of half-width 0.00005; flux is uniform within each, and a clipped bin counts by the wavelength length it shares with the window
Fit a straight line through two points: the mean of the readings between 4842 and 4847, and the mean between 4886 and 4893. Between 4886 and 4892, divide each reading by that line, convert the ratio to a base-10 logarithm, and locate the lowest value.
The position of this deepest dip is 4891.04 AA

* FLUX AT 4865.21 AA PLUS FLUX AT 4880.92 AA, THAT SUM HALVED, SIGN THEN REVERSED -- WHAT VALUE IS -3.33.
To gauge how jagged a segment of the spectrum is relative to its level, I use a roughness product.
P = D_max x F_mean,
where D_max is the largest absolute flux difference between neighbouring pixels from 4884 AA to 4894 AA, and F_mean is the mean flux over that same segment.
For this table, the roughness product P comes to 3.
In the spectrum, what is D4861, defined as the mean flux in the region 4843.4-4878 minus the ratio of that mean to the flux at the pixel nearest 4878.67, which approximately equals 1.29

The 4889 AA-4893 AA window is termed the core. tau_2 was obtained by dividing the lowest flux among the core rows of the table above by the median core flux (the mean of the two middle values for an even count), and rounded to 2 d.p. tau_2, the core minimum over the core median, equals 0.94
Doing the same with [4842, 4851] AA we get 0.63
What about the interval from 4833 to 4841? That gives 0.79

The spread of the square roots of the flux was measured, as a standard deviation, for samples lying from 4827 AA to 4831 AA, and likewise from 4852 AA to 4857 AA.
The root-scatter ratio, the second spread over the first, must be 1.4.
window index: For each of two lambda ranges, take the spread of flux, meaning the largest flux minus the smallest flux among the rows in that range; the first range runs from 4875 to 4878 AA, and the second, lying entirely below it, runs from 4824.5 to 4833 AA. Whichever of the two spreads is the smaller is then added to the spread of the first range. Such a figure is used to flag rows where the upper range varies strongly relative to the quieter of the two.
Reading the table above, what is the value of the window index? 1.8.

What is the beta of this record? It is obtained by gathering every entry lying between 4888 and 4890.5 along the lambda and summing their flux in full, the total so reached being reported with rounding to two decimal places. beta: 5.97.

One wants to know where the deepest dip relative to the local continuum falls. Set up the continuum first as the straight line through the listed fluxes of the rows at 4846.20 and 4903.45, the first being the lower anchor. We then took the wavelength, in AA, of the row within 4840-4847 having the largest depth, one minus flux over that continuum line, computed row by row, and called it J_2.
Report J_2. 4842.85 AA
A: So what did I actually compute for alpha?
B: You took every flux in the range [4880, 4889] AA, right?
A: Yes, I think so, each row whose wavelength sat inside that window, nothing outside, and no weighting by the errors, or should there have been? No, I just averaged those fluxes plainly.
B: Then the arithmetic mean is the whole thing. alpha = 3.53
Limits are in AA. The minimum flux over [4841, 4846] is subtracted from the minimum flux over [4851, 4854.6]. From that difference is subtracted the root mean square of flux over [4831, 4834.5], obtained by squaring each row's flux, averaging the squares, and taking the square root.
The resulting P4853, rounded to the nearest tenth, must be -2.3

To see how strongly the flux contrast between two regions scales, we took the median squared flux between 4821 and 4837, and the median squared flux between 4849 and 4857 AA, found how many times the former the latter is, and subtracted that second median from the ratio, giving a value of -8.6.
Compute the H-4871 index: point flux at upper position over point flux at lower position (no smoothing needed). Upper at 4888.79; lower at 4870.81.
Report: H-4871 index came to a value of 1.11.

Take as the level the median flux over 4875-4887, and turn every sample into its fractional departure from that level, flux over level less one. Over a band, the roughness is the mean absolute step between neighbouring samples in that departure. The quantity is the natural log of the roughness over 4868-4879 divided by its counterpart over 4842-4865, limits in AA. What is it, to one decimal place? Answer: 0.1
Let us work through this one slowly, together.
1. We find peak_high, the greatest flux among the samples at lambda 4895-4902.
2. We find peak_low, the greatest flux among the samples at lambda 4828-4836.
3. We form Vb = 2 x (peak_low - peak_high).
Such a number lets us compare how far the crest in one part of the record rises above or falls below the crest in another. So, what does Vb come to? -1.5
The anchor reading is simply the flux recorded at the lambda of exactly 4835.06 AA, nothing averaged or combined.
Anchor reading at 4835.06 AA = 2.787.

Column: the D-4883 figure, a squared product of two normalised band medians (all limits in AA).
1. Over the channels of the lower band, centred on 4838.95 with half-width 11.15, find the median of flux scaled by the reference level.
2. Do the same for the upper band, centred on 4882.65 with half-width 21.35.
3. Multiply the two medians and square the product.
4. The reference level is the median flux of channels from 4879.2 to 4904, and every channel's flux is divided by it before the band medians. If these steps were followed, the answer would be 0.811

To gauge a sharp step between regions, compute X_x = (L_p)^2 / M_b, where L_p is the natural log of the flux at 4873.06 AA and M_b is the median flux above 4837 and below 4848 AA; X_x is 0.34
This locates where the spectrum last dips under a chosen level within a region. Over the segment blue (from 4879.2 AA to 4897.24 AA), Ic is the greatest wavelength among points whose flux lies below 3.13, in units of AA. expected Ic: 4893.30 AA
